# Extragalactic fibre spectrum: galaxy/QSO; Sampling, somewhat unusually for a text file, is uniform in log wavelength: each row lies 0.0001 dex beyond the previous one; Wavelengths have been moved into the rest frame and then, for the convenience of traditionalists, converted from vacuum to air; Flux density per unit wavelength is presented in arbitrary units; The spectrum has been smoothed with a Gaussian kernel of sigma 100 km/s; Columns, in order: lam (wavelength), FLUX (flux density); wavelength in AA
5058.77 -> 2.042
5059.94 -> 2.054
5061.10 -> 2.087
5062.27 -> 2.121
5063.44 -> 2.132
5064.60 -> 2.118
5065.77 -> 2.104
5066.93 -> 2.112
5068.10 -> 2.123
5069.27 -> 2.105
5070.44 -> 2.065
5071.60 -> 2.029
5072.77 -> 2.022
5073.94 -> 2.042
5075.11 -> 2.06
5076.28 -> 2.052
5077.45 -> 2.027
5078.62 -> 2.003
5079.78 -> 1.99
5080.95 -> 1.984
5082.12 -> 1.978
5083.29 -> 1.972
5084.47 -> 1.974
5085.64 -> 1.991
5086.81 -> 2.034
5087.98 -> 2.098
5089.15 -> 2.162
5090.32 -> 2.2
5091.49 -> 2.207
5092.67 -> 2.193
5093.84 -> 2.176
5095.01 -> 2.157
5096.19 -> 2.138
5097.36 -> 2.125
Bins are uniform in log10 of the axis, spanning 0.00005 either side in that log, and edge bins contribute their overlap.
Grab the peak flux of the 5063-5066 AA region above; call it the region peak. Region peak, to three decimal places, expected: 2.132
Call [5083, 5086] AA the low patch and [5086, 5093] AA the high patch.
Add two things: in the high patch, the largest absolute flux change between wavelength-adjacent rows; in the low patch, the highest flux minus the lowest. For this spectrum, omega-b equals 0.083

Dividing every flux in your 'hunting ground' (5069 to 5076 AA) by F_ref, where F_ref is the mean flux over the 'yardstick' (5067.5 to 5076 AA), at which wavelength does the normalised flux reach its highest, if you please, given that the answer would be 5069.27 AA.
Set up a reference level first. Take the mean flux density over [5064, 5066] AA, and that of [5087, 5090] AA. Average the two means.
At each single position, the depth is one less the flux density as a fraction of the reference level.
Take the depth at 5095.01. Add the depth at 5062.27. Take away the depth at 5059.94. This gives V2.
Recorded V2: -0.049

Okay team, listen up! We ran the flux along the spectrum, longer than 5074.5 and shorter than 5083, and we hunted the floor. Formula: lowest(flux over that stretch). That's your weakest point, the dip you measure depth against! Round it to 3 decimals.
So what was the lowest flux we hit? 1.978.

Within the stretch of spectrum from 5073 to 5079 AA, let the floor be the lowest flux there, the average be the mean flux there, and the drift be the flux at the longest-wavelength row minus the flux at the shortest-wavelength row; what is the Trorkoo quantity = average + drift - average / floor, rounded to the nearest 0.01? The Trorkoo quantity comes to 0.98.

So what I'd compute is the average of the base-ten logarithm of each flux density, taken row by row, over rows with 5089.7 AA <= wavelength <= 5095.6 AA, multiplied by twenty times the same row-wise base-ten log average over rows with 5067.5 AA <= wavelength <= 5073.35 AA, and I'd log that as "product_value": 2.14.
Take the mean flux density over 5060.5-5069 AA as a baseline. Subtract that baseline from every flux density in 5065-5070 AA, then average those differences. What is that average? -0.003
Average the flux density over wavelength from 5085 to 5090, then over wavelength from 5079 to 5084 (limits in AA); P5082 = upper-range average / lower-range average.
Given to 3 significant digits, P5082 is 1.05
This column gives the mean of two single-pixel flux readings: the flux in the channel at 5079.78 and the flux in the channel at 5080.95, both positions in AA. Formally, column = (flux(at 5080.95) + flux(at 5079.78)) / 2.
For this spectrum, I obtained 1.99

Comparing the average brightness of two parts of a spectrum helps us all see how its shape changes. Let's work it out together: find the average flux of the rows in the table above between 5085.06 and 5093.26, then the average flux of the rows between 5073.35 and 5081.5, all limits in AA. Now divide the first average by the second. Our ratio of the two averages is 1.05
